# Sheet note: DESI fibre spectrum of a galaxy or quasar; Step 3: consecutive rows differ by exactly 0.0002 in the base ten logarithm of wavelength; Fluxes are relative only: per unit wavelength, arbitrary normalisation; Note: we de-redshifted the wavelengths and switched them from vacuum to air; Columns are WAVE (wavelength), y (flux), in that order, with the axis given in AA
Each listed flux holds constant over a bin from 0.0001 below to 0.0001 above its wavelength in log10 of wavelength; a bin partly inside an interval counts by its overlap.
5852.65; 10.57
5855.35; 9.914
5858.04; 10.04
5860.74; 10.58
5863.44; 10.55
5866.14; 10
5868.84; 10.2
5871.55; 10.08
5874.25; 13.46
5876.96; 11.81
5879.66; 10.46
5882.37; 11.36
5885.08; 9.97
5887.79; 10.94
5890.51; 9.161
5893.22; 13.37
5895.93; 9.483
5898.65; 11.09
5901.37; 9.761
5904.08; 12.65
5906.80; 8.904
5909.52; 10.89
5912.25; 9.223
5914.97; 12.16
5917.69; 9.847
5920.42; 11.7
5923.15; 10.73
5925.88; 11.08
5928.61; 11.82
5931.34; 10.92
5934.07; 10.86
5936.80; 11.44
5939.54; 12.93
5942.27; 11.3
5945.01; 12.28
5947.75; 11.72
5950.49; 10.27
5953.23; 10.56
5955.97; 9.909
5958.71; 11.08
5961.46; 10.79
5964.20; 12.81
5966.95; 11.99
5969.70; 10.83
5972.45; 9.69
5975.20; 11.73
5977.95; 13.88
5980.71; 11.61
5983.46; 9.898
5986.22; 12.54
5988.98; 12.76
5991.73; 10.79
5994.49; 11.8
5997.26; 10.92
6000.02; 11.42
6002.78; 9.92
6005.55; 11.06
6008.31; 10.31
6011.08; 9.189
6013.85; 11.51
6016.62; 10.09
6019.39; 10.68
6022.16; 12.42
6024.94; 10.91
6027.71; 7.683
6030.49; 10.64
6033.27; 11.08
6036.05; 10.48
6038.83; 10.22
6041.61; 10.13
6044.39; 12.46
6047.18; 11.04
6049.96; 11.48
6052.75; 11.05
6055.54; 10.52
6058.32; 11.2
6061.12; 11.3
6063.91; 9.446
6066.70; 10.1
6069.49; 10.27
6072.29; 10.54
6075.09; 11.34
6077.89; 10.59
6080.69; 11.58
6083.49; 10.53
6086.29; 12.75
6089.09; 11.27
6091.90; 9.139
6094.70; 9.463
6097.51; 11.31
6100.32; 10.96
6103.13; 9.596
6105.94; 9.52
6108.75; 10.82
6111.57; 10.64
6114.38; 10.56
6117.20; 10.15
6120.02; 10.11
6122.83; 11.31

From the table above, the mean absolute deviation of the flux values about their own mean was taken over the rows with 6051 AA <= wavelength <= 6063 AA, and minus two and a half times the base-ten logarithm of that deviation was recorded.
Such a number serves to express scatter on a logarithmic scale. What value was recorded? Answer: 1.5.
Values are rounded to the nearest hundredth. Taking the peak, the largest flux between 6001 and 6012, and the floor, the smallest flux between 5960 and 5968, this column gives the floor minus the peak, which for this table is -0.27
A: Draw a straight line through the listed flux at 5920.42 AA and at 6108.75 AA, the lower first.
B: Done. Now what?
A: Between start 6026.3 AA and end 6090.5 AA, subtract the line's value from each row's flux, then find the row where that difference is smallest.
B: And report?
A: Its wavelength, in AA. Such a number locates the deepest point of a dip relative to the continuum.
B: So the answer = 6027.71 AA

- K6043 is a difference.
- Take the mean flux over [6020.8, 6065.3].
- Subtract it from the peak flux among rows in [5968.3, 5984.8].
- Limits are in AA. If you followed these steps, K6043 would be 3.1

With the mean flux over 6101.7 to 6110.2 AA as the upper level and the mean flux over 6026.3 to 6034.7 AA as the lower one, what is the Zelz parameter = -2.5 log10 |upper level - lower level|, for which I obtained 1.9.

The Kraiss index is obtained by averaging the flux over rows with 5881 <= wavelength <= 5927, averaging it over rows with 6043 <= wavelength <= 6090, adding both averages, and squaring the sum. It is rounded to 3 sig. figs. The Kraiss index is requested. 473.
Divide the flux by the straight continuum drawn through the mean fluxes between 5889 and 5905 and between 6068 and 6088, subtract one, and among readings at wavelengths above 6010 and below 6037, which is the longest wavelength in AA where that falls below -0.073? 6027.71 AA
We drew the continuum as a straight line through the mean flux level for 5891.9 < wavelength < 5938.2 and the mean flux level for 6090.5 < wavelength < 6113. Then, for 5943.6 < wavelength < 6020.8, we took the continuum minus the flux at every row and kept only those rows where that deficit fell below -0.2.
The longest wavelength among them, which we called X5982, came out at 6013.85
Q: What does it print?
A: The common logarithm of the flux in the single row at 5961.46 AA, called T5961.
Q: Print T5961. 1.03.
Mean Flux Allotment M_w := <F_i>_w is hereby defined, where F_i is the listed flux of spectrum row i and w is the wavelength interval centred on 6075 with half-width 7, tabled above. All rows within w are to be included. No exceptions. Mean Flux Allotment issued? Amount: 10.9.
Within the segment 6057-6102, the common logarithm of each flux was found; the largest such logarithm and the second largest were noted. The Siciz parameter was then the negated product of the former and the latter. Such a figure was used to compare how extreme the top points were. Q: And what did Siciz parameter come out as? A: -1.18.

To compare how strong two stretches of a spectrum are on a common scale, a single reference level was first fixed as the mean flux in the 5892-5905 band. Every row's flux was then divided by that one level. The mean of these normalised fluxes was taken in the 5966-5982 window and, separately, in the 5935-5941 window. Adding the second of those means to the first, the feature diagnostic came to 2.11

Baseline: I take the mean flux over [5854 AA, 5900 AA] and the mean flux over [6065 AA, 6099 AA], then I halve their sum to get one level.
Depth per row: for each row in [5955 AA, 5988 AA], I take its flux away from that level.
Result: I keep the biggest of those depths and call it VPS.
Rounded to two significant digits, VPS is 1.0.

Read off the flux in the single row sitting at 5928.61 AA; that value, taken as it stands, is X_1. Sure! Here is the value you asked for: 11.82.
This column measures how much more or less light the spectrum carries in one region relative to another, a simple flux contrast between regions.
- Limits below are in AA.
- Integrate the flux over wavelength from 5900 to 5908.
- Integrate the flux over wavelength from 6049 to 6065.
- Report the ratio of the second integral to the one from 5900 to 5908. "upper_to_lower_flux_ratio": 2.1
